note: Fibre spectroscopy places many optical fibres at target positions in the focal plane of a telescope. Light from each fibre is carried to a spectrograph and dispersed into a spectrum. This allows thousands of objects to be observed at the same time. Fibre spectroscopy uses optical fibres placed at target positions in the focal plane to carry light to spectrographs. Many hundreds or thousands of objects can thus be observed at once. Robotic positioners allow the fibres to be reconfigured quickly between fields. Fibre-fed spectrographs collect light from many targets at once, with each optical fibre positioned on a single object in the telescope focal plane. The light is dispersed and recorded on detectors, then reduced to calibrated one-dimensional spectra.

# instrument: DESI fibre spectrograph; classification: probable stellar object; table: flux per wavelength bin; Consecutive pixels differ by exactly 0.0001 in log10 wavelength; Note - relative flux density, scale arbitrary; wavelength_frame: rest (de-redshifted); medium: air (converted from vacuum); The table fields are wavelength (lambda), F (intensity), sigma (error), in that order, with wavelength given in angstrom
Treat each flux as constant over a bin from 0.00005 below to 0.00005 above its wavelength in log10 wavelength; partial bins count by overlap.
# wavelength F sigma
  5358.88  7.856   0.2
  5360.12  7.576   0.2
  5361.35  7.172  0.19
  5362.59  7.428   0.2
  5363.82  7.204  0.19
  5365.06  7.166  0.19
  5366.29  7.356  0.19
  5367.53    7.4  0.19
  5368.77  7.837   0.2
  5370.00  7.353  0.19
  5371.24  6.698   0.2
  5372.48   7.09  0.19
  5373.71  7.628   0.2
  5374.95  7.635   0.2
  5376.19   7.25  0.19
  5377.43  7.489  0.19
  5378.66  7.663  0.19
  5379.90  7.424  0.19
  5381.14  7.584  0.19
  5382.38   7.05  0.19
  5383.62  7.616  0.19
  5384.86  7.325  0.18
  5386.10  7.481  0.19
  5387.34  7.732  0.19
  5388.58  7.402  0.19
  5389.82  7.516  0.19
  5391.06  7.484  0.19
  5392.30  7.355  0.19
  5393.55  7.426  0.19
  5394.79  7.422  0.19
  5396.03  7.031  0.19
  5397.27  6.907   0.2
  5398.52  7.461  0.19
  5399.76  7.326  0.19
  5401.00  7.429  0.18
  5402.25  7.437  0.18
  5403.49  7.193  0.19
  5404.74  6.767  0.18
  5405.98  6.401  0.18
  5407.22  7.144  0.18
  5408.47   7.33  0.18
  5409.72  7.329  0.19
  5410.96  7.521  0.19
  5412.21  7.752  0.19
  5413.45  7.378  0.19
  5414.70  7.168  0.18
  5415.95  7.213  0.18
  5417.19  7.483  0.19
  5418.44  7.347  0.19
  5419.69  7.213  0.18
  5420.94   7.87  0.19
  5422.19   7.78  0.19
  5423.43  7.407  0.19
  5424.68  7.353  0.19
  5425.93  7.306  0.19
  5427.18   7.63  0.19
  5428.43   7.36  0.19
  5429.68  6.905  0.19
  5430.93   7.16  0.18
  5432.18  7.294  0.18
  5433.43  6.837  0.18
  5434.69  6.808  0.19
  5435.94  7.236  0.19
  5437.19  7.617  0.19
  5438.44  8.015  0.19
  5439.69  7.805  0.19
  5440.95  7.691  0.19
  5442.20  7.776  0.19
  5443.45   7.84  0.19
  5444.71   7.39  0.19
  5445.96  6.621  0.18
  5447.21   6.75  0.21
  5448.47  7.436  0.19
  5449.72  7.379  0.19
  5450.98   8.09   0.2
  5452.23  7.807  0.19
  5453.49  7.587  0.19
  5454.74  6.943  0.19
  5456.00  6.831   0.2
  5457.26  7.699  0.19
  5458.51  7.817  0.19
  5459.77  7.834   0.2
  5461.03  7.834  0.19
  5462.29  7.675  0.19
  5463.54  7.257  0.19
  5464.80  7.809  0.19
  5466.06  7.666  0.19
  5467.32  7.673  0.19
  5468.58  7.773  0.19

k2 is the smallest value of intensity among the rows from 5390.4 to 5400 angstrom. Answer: 6.907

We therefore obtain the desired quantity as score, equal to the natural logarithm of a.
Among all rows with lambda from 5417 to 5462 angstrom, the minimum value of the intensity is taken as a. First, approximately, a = 6.621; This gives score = 1.89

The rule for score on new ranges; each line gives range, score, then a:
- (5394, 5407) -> 1.86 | 6.401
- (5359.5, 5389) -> 1.90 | 6.698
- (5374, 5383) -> 1.95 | 7.05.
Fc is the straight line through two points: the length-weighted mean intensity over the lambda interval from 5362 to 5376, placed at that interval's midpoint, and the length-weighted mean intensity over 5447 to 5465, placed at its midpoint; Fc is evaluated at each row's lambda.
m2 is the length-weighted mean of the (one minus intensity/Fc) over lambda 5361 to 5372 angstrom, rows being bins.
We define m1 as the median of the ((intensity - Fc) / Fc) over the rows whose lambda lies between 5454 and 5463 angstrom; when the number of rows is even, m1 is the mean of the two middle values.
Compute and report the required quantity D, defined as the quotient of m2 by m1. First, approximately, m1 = 0.023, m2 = 0.006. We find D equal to 0.3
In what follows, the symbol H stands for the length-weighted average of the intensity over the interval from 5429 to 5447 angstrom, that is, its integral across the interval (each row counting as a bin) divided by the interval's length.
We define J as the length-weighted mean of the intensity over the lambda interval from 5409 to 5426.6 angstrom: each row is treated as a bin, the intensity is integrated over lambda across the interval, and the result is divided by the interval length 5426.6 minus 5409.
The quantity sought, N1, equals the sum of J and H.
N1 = 14.8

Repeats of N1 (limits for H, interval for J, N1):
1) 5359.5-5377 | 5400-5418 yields 14.6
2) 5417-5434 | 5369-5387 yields 14.7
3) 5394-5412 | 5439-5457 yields 14.6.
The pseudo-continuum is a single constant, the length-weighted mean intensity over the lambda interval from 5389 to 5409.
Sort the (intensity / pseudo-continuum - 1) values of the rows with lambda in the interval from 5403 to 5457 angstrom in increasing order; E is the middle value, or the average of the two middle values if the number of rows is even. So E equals 0.017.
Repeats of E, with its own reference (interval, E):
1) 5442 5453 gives 0.029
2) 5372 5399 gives 0.030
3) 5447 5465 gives 0.062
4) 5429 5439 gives -0.004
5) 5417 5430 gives 0.018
